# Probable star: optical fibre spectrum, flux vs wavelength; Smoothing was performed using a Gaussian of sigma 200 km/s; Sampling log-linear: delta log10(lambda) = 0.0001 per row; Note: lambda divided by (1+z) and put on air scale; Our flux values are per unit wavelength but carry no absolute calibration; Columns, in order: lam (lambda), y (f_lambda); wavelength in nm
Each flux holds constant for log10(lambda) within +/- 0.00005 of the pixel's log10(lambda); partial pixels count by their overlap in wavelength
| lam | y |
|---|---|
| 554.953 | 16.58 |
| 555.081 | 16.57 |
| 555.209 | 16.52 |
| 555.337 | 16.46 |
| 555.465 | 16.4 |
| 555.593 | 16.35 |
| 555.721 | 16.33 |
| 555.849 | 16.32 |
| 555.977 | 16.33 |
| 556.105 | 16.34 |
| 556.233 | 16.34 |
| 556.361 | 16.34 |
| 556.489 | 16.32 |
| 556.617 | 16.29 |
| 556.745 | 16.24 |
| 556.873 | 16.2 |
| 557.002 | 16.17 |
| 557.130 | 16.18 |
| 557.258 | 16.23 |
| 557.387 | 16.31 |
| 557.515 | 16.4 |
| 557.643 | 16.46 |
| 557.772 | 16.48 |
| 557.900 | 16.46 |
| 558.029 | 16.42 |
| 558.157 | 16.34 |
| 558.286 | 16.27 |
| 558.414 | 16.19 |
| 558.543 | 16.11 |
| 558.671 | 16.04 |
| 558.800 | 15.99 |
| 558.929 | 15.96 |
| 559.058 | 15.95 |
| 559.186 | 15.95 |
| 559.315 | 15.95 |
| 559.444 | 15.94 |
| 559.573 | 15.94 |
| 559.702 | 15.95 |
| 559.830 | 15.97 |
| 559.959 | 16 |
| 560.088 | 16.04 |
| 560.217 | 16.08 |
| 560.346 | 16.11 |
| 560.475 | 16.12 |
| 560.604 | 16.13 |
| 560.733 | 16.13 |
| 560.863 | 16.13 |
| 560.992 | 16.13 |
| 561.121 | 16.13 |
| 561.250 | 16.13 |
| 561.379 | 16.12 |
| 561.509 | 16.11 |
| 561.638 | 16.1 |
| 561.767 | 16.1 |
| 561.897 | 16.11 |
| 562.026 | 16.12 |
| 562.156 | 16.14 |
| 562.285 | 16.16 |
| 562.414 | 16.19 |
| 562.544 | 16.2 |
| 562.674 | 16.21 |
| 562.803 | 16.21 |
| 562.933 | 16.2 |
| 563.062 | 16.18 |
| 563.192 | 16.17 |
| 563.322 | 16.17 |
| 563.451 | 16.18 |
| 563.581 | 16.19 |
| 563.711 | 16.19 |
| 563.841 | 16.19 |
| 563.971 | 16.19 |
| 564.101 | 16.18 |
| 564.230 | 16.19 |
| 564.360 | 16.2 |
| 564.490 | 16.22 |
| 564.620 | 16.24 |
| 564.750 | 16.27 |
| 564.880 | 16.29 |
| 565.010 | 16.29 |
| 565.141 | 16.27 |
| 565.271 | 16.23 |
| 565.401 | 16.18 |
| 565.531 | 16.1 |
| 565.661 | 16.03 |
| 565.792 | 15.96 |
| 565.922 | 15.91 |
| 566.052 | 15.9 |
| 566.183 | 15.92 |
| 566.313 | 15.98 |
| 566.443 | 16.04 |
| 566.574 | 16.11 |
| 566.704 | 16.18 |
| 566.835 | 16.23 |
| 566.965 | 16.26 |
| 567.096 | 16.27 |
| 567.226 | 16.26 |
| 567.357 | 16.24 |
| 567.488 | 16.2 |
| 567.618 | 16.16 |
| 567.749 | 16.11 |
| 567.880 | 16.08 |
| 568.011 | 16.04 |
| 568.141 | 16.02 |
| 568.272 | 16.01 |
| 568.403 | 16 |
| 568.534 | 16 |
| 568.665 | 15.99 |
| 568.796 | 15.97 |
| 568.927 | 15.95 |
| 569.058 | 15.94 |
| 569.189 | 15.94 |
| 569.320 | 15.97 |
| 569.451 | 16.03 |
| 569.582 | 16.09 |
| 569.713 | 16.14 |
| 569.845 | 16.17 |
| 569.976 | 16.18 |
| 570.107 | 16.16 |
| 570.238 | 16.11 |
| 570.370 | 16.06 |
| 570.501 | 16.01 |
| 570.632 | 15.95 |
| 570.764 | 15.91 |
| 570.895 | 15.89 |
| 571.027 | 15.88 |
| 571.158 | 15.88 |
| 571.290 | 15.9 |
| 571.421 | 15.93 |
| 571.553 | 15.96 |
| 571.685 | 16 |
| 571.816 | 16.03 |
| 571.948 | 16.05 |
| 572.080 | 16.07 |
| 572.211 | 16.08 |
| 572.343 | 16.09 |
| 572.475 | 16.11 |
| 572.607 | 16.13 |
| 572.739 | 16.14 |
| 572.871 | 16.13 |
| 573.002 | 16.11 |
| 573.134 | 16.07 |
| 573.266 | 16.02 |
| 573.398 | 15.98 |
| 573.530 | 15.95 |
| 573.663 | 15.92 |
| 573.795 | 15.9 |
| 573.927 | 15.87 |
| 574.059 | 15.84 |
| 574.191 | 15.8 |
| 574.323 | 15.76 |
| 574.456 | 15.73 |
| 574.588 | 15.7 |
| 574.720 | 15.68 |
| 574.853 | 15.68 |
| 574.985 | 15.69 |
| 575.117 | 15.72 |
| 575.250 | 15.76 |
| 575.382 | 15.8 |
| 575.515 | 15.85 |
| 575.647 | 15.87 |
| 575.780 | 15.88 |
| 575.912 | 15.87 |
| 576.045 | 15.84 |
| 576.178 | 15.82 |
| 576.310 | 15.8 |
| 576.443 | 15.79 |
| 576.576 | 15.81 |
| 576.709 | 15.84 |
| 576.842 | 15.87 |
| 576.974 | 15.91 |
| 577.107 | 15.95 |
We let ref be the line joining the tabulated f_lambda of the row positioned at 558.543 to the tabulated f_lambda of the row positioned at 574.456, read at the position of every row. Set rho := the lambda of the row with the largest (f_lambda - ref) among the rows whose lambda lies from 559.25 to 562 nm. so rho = 561.250 nm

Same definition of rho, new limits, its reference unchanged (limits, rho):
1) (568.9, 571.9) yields 569.976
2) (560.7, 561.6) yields 561.250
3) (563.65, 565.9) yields 565.010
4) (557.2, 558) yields 557.772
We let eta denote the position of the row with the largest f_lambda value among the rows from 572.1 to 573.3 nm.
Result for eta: 572.739 nm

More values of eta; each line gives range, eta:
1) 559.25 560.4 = 560.346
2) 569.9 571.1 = 569.976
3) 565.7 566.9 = 566.835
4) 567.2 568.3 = 567.226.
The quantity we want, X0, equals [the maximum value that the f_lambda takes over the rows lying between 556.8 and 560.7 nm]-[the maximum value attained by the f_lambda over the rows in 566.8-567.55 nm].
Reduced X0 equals 0.21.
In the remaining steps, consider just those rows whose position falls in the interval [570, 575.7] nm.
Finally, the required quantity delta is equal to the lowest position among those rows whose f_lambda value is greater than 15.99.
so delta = 570.107 nm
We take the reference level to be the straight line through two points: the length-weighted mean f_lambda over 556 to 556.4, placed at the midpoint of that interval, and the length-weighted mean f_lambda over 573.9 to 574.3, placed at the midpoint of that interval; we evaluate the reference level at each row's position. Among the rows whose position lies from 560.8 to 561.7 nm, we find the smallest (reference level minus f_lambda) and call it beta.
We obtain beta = 0.08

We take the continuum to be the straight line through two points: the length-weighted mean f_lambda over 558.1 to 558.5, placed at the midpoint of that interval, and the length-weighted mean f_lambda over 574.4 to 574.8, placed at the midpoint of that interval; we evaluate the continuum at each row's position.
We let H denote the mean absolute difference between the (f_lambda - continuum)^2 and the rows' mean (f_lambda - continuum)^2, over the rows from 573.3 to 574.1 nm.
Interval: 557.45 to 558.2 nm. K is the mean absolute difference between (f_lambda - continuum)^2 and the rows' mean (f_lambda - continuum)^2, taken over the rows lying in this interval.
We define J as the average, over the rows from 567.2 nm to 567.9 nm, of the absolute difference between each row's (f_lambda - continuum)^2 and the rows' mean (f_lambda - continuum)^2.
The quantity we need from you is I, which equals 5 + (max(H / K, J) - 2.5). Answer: 3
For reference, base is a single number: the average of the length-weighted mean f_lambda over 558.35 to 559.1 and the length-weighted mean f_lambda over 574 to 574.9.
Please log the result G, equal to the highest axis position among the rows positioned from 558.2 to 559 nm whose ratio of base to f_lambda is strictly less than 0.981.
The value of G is 558.286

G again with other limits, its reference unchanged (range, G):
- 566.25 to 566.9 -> 566.835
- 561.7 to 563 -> 562.933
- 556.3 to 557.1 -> 556.873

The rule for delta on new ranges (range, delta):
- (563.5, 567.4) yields 563.581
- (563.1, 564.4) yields 563.192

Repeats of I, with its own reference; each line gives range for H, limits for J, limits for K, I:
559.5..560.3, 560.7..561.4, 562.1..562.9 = 7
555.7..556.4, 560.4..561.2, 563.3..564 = 3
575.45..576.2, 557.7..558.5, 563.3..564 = 5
